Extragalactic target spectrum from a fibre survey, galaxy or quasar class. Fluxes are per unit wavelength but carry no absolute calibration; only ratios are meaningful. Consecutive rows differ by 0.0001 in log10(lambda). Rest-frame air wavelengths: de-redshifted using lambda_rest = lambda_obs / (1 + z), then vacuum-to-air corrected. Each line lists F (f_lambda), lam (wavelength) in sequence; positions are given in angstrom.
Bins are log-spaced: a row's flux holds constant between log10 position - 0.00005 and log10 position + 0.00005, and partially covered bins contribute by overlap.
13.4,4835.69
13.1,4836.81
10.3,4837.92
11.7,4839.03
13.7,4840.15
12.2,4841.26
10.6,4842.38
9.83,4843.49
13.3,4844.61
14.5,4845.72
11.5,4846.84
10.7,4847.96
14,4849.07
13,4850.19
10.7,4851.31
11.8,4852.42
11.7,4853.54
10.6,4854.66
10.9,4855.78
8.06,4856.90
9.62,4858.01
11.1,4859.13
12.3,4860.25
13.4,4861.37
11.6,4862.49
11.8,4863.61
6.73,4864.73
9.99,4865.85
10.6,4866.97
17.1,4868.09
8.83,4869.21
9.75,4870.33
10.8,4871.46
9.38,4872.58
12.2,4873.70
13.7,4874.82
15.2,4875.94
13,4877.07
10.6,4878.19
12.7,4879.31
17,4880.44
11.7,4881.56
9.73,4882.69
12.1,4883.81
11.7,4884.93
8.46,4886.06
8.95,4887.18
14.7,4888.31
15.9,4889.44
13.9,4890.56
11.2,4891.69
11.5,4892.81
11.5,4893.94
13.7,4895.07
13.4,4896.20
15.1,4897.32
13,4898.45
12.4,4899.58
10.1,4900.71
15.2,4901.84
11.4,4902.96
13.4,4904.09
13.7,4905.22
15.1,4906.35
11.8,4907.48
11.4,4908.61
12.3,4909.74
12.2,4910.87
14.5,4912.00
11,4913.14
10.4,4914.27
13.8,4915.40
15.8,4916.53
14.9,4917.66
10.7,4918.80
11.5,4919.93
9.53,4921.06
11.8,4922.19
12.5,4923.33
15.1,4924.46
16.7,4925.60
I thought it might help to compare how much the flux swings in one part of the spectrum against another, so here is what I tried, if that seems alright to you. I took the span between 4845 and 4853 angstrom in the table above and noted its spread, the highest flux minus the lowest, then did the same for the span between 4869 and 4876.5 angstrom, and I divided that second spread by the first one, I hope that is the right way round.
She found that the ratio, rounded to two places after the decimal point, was 1.68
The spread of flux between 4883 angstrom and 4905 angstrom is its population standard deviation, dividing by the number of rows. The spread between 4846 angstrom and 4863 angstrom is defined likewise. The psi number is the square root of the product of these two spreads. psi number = 1.69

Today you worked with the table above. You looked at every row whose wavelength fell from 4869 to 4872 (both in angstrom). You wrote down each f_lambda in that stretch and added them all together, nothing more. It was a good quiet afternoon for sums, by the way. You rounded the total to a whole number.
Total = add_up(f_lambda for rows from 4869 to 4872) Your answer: 29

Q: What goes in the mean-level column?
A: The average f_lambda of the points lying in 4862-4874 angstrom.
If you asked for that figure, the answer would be 10.8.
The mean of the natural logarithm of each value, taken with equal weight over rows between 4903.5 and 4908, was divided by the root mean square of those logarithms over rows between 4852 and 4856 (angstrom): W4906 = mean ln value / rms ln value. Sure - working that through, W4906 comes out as 1.07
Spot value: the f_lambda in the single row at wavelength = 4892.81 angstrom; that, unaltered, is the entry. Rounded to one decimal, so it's 11.5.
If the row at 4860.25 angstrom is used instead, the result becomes 12.3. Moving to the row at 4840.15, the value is 13.7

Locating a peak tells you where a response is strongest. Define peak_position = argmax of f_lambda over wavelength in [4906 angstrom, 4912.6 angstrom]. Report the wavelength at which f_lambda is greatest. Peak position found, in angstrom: 4906.35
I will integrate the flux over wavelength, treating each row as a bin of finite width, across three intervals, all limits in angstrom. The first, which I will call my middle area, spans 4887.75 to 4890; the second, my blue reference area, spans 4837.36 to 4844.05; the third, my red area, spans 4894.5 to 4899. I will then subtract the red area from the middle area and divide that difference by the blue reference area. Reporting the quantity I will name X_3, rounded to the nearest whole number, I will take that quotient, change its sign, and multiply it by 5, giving 2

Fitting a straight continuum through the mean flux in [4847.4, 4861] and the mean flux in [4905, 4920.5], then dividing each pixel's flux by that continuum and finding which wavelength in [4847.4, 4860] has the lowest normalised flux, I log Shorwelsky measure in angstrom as 4856.90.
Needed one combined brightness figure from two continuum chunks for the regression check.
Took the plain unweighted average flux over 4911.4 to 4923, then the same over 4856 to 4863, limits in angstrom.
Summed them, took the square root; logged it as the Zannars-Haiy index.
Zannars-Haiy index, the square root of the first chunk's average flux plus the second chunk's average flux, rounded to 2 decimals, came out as 4.84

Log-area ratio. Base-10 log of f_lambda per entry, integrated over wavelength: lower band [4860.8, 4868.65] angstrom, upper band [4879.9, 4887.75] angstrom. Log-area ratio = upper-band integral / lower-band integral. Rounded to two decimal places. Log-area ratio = 1.00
